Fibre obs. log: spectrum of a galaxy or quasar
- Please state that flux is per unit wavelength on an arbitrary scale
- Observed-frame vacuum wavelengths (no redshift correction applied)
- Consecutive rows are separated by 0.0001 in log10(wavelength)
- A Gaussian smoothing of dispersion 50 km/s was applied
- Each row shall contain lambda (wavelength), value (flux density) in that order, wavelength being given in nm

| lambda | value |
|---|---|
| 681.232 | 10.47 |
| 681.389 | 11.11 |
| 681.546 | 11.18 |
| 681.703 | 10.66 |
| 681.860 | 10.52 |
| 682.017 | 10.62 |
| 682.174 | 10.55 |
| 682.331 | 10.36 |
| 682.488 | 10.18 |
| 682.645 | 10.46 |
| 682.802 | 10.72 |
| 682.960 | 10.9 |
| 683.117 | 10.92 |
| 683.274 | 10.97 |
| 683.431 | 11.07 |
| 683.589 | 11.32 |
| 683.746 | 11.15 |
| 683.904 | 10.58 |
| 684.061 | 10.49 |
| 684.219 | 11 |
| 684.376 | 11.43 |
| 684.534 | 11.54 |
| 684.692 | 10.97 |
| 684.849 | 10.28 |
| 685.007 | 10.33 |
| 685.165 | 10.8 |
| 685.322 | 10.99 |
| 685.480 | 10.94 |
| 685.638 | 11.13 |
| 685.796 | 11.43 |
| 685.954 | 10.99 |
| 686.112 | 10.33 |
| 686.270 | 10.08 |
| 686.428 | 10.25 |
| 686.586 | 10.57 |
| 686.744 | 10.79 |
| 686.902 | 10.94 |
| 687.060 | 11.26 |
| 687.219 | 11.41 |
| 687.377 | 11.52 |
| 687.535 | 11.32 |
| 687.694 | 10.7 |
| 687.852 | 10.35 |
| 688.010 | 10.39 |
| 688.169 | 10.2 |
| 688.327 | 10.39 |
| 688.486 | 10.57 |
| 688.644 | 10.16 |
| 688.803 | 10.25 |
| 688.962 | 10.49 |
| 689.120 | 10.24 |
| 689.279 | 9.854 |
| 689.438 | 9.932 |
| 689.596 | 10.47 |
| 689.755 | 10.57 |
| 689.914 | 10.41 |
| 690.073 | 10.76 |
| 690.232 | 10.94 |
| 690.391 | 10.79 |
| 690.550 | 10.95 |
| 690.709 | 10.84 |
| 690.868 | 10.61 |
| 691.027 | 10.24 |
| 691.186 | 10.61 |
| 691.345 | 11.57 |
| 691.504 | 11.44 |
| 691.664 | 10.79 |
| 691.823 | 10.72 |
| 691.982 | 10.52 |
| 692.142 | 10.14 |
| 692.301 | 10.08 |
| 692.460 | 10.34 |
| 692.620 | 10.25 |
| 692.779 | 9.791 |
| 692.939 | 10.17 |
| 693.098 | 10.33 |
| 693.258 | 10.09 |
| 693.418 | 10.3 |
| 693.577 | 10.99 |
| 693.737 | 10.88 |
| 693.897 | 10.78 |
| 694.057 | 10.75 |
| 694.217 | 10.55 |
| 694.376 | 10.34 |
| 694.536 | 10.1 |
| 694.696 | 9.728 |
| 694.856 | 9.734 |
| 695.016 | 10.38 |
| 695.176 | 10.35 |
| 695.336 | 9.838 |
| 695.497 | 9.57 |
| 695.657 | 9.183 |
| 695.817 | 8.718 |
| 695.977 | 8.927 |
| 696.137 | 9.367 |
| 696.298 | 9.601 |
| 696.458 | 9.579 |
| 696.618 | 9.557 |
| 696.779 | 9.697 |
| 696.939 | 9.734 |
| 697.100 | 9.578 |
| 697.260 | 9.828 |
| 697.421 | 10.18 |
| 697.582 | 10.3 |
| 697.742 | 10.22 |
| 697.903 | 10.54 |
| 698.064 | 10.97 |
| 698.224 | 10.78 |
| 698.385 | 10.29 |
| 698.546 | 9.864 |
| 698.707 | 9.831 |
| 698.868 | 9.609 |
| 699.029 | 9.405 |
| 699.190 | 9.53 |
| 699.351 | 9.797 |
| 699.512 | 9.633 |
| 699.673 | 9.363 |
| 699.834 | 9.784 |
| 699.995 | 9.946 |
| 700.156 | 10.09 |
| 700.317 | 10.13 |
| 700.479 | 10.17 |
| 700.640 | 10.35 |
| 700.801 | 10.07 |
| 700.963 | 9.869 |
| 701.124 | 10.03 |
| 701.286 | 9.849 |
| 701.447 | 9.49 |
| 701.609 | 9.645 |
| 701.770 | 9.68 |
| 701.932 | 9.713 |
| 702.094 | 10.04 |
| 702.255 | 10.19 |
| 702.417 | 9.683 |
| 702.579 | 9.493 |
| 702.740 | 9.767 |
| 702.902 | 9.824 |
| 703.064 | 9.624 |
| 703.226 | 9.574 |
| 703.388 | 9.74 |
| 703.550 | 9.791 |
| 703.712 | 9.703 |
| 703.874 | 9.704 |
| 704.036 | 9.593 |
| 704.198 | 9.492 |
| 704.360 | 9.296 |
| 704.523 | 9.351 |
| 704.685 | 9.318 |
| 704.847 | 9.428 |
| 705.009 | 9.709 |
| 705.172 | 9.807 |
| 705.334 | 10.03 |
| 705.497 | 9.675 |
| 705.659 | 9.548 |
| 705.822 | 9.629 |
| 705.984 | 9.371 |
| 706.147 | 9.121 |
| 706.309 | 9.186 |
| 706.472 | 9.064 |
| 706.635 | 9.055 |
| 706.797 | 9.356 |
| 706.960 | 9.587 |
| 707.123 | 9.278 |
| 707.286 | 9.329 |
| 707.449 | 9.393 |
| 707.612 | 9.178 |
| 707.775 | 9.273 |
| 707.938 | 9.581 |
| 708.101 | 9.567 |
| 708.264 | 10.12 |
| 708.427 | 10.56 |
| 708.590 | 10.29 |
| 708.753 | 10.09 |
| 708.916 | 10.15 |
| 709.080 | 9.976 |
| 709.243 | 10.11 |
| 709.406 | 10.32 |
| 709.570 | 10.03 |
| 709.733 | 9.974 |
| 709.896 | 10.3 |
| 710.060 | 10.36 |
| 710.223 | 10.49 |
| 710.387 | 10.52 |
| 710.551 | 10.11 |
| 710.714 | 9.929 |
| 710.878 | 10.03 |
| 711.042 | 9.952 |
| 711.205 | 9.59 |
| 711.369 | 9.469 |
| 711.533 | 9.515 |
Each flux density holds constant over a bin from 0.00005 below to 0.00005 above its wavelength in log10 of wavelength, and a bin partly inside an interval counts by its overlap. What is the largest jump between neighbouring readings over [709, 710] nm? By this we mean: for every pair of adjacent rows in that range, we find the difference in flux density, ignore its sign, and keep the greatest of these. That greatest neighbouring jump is 0.33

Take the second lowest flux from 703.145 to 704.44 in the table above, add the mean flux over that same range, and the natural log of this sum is 2.95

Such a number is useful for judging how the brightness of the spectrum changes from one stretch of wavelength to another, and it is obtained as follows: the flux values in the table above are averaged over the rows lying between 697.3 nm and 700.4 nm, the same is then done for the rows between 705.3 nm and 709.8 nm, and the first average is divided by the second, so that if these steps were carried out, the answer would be 1.04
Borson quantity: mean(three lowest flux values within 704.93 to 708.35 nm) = 9.1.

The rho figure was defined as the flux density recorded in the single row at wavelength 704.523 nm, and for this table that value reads 9.351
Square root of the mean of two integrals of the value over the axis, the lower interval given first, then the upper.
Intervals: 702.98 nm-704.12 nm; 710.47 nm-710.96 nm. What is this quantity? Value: 2.82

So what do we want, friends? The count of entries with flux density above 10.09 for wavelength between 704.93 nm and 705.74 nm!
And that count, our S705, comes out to 0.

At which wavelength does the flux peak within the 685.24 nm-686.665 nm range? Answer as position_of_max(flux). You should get 685.796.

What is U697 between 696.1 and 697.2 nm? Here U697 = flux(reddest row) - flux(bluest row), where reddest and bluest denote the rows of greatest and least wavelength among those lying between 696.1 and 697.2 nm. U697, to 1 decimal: 0.2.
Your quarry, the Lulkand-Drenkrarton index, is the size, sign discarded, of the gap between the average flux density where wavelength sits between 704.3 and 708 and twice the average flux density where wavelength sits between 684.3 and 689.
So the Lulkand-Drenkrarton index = 12.1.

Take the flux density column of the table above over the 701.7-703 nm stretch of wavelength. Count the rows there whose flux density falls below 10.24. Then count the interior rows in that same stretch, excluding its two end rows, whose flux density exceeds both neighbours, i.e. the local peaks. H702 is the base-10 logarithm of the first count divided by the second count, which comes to 0.90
